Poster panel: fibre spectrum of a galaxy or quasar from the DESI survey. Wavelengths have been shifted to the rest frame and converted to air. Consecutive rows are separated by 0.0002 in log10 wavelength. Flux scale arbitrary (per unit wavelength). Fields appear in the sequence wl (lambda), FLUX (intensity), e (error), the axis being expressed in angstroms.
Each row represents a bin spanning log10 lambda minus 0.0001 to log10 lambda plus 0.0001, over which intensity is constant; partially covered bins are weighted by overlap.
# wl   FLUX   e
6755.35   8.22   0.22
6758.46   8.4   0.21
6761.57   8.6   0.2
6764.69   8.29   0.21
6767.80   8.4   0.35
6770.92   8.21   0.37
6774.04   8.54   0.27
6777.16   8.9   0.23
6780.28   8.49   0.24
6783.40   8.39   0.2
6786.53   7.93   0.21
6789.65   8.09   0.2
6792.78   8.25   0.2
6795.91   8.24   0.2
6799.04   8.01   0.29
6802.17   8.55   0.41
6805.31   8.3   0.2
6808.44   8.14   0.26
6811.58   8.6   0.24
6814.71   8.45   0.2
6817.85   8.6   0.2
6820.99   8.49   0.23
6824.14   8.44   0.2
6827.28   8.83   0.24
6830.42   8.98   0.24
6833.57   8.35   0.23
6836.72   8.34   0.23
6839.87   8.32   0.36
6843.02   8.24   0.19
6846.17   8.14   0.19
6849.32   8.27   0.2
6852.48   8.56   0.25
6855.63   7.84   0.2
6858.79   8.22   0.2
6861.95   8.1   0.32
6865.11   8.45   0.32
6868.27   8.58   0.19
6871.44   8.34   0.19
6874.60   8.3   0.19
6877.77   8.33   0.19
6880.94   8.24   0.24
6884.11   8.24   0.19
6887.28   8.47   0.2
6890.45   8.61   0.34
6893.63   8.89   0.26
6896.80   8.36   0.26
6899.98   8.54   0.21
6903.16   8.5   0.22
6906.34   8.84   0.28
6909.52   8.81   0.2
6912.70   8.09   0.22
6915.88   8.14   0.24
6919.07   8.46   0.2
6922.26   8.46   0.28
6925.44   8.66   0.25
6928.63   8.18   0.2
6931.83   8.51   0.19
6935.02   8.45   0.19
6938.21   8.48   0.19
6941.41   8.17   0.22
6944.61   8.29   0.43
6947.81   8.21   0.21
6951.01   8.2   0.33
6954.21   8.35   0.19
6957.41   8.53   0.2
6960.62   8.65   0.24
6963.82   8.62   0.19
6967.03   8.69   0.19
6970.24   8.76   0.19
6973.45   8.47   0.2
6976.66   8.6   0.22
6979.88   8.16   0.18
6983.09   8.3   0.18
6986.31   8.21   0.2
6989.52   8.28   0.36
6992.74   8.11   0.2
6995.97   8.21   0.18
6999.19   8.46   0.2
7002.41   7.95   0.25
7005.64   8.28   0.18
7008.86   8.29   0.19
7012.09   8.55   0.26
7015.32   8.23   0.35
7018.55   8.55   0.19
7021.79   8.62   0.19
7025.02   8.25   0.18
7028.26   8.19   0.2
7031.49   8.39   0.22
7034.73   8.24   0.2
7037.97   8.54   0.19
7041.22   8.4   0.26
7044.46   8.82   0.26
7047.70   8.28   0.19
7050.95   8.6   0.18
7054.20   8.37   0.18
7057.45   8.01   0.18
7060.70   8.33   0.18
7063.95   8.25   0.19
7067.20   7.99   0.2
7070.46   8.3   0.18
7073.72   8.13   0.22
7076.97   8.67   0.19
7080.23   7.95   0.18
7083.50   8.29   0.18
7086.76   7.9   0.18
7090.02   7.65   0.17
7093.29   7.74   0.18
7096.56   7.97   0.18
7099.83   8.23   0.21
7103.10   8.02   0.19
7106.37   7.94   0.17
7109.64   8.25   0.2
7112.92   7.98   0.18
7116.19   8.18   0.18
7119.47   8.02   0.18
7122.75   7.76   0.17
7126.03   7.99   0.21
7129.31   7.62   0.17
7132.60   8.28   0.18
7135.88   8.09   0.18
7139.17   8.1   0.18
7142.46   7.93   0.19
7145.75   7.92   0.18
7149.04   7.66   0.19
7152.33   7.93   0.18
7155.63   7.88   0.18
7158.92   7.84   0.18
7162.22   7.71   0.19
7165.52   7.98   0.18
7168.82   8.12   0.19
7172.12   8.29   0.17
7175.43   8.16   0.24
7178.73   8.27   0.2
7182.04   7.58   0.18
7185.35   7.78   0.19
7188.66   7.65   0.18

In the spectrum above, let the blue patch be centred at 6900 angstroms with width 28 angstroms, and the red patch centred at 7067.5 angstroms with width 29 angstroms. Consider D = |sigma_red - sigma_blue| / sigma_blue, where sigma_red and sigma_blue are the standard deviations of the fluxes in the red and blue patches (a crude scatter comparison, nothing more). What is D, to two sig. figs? 0.10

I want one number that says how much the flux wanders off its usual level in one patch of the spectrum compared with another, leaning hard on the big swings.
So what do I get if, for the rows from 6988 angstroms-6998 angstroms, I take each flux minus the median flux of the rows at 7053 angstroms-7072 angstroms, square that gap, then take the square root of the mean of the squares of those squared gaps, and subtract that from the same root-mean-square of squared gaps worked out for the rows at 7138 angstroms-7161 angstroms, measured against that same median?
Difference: 0.172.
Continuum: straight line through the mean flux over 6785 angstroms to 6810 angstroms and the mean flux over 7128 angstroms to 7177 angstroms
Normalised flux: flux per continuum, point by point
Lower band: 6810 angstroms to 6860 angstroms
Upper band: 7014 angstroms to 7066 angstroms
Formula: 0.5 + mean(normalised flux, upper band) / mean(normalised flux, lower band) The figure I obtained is 1.511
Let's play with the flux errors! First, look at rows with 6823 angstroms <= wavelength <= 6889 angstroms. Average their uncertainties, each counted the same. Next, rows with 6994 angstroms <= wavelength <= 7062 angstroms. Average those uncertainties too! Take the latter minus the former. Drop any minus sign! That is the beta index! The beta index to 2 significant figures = 0.017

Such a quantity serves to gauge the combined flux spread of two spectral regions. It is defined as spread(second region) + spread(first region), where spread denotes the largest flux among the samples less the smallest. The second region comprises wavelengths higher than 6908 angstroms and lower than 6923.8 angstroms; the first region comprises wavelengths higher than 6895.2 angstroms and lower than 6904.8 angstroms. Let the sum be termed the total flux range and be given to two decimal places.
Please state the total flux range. 0.90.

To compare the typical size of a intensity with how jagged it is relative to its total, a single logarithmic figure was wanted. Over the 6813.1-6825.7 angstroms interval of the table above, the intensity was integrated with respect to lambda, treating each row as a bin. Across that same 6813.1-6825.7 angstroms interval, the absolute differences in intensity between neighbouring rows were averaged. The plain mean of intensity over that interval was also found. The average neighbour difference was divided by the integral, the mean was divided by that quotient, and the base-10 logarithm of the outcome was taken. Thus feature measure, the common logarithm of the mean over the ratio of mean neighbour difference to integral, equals 3.94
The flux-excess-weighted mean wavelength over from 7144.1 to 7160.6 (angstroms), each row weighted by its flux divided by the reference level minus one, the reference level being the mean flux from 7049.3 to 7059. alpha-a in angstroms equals 7152.3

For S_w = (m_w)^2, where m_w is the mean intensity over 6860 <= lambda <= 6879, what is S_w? 69.7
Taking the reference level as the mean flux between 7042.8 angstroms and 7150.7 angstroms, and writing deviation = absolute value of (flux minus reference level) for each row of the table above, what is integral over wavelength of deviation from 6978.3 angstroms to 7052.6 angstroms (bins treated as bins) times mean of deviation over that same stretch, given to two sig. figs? 5.0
